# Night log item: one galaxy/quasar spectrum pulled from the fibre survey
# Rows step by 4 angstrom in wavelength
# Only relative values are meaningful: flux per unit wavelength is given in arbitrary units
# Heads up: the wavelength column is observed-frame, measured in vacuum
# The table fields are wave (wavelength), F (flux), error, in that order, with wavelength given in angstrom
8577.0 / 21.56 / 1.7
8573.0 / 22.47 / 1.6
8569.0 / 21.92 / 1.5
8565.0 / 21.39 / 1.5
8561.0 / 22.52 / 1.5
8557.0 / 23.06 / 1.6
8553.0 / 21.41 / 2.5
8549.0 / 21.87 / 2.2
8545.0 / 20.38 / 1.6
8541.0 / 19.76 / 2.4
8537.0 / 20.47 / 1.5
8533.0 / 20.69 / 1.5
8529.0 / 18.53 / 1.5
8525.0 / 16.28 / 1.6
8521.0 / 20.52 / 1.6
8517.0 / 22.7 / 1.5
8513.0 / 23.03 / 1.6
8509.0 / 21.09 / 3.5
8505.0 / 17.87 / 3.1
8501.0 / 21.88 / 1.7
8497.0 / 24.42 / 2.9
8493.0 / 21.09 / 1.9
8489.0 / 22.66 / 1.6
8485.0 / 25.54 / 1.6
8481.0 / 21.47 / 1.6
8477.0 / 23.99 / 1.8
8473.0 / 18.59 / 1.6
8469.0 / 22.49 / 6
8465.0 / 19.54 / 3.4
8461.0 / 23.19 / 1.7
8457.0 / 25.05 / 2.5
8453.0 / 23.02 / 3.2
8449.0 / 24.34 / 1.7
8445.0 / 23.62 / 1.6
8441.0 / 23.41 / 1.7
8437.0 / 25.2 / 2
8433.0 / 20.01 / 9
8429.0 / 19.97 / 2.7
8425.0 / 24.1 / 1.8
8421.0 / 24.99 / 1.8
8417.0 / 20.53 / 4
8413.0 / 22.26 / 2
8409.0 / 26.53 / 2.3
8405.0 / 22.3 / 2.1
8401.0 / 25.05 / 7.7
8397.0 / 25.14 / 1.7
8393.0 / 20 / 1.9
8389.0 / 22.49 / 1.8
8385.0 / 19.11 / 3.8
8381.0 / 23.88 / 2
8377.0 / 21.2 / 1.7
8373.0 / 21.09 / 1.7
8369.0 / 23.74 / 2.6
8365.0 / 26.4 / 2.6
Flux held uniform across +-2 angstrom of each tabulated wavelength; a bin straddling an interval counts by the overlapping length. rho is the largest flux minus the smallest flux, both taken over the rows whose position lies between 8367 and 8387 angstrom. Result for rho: 4.8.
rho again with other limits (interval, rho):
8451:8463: 2.0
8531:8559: 3.3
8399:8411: 4.2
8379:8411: 7.4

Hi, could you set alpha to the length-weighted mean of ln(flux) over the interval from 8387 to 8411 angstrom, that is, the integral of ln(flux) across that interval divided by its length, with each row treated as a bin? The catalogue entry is 3.16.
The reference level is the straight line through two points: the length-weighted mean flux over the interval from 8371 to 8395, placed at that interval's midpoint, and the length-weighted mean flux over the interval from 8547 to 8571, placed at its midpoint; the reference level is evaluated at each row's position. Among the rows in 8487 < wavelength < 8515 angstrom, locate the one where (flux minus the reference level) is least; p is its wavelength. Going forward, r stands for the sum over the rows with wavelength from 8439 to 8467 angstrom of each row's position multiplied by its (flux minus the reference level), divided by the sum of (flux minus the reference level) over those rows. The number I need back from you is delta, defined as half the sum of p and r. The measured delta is 8476.8 angstrom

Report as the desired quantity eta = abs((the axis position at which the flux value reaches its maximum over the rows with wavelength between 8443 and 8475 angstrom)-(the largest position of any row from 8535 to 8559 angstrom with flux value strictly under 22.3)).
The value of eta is 96 angstrom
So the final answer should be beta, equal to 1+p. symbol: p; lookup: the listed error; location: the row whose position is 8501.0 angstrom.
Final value 2.7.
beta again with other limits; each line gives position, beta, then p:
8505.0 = 4.1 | 3.10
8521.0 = 2.6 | 1.60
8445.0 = 2.6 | 1.60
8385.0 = 4.8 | 3.80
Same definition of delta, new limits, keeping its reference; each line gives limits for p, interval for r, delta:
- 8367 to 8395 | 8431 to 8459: 8416.6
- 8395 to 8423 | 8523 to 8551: 8474.6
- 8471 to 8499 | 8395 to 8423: 8439.8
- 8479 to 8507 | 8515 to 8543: 8517.7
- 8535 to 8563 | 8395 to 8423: 8473.8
